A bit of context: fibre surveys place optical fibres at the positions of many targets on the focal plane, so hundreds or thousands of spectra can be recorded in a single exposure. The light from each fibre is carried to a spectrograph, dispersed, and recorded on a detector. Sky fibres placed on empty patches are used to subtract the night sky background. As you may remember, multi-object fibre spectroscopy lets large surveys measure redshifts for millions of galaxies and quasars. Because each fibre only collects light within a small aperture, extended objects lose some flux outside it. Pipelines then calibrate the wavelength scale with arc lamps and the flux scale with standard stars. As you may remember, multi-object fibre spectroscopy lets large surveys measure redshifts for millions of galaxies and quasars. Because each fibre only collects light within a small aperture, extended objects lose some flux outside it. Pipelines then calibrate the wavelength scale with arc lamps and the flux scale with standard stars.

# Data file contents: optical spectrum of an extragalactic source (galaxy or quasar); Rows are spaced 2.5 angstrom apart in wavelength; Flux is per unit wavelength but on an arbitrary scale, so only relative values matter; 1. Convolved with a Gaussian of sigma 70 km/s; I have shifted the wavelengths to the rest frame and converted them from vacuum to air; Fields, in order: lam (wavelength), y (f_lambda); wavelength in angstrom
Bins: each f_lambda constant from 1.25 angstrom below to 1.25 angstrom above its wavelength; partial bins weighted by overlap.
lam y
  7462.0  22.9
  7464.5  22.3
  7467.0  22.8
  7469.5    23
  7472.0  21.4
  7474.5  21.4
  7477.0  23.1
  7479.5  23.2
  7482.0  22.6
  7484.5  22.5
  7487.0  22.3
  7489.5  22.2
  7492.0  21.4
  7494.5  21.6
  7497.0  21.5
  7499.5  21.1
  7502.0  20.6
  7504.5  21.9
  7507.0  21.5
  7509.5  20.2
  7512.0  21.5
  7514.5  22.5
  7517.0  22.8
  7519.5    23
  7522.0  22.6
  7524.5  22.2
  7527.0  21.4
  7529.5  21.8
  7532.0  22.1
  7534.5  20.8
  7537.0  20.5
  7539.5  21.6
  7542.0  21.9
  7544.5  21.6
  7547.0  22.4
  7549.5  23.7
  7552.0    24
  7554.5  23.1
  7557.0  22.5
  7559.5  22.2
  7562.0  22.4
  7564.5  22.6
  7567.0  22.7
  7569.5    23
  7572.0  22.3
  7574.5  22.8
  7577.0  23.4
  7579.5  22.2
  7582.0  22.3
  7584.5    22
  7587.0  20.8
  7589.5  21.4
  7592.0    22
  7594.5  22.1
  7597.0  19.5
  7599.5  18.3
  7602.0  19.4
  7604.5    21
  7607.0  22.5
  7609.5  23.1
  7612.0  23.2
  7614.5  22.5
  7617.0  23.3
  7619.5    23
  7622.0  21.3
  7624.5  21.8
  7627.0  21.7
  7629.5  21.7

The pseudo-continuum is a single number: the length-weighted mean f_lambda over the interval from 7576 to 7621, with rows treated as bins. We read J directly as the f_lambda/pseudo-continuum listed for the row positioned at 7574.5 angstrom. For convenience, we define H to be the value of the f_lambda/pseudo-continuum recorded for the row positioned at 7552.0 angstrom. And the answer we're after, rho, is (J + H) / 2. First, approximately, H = 1.10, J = 1.05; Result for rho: 1.08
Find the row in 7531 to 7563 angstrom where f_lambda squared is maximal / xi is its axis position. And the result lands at 7552.0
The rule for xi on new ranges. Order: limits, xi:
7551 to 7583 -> 7552.0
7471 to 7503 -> 7479.5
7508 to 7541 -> 7519.5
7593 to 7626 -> 7617.0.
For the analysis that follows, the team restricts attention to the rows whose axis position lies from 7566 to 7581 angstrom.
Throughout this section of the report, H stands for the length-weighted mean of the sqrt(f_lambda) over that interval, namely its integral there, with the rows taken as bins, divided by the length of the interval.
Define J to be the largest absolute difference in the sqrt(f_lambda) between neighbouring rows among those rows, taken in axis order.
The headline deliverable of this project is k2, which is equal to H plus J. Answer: 4.89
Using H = 4.77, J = 0.13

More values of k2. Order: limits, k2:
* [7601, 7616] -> 4.87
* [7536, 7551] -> 4.83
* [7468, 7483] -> 4.92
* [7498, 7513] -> 4.74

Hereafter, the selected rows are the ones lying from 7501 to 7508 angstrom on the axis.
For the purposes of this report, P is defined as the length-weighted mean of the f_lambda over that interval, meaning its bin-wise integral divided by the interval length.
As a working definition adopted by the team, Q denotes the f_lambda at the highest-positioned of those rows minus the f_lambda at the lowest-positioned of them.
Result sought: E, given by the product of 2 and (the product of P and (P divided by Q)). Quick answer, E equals 1013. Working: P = 21.4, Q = 0.9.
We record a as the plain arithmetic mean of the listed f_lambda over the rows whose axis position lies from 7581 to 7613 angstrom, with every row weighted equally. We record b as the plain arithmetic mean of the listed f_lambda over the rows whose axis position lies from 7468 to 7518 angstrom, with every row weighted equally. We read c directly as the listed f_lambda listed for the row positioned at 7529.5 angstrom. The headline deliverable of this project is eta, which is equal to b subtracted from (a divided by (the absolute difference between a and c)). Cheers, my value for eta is 26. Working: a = 21.4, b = 21.9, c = 21.8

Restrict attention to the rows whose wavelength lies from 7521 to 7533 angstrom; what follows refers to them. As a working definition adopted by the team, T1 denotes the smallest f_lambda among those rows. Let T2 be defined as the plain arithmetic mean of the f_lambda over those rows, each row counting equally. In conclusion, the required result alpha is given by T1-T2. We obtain -0.62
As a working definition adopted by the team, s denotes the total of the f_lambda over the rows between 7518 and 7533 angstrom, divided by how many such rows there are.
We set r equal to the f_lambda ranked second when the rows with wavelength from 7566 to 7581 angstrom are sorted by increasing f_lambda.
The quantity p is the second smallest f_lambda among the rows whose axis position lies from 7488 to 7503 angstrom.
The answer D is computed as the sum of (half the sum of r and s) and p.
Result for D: 43.3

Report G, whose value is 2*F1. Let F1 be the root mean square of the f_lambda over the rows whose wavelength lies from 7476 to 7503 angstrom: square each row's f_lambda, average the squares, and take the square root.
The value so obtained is 44.0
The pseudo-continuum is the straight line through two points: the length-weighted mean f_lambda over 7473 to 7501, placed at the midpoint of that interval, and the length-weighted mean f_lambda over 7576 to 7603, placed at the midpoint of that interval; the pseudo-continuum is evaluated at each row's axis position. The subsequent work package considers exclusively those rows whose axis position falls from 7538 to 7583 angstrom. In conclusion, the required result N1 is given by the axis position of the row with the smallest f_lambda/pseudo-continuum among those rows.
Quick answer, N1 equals 7539.5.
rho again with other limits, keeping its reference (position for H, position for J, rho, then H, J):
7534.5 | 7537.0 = 0.95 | 0.96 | 0.94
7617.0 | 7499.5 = 1.02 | 1.07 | 0.97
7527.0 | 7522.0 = 1.01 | 0.98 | 1.04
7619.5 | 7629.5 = 1.03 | 1.06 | 1.00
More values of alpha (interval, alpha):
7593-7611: -2.54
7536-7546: -0.90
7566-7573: -0.37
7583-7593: -0.75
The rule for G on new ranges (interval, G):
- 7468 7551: 43.9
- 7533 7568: 44.6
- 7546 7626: 44.4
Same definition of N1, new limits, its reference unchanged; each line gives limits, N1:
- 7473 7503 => 7502.0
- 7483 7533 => 7509.5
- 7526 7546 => 7537.0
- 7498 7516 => 7509.5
